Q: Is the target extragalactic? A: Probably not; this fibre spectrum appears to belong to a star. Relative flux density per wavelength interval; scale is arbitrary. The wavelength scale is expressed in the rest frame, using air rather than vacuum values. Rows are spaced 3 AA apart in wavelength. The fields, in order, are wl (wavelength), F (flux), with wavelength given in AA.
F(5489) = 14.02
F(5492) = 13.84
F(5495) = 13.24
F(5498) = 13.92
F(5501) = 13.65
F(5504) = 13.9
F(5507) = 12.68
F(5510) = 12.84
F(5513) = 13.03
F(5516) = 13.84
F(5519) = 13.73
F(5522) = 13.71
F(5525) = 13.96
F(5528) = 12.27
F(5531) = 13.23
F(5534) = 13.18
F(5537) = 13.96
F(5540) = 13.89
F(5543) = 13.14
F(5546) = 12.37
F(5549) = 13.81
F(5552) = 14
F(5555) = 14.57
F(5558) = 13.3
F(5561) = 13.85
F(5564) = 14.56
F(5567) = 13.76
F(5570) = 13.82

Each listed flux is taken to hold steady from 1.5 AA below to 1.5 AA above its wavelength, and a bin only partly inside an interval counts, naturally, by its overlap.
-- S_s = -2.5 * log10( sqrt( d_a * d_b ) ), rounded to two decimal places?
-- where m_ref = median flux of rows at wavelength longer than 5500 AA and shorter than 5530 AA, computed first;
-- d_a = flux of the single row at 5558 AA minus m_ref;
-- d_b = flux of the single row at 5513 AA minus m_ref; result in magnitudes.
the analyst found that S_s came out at 0.76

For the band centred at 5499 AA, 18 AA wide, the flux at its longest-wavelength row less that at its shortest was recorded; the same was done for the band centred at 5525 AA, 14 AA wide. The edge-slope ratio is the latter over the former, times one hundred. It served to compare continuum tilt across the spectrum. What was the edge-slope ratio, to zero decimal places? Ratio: 43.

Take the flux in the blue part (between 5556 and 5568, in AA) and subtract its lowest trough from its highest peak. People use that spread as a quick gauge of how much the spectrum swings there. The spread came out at 1.3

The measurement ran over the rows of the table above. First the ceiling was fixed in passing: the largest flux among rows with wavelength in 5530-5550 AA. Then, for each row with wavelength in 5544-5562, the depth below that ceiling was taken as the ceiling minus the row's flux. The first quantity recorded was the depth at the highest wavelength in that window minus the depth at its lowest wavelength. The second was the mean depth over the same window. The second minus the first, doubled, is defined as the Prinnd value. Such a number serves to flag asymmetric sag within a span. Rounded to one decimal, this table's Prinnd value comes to 3.6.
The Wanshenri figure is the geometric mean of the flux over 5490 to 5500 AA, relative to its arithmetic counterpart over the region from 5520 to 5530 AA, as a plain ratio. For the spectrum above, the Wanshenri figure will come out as 1.03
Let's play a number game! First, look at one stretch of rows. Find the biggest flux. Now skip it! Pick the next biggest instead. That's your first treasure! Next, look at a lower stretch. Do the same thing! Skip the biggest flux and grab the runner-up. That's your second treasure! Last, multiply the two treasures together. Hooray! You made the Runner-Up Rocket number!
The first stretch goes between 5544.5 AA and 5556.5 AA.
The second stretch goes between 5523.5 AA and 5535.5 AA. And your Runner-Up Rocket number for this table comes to 185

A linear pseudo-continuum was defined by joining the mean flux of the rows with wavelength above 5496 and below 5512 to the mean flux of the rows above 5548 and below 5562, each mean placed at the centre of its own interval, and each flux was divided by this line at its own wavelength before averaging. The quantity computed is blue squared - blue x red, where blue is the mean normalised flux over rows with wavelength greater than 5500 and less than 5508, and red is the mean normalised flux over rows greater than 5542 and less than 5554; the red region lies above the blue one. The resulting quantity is 0.037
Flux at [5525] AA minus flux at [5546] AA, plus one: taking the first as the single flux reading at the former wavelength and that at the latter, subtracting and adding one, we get 2.6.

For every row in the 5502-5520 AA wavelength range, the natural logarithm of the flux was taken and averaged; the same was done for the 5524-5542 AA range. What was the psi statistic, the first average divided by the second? 0.998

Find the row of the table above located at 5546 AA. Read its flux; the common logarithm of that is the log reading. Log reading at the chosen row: 1.09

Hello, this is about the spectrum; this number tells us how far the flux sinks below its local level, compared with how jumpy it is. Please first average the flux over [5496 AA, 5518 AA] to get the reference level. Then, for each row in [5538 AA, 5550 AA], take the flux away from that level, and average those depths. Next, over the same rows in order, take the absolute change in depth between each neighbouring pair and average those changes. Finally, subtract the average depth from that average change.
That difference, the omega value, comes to 0.9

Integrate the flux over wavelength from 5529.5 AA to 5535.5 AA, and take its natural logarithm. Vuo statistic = 4.372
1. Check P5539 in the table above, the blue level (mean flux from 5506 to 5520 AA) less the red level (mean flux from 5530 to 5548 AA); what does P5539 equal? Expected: -0.1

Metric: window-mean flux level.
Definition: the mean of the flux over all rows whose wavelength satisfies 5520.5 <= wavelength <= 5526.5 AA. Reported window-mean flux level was 13.8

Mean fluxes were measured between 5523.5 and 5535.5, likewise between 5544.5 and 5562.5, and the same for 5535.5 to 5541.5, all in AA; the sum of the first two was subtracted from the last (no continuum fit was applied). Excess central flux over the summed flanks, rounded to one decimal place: -12.9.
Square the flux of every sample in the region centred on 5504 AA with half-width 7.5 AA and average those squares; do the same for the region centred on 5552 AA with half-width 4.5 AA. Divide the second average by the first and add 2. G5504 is 3.11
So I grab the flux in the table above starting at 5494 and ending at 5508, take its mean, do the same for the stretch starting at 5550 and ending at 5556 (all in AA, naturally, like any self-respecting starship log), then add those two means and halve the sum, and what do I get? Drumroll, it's 13.9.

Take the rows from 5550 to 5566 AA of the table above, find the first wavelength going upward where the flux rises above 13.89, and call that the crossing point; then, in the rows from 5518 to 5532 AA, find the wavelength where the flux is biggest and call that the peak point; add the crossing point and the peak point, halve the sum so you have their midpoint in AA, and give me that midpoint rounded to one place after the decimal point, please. 5538.5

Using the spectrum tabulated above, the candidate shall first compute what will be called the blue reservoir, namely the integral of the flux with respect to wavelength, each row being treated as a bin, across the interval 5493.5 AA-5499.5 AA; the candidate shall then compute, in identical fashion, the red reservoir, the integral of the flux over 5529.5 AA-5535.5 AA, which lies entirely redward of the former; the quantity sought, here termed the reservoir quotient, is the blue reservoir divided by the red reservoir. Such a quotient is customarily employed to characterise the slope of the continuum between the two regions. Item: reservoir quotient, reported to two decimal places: 1.03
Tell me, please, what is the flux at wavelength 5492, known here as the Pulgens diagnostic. 13.84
